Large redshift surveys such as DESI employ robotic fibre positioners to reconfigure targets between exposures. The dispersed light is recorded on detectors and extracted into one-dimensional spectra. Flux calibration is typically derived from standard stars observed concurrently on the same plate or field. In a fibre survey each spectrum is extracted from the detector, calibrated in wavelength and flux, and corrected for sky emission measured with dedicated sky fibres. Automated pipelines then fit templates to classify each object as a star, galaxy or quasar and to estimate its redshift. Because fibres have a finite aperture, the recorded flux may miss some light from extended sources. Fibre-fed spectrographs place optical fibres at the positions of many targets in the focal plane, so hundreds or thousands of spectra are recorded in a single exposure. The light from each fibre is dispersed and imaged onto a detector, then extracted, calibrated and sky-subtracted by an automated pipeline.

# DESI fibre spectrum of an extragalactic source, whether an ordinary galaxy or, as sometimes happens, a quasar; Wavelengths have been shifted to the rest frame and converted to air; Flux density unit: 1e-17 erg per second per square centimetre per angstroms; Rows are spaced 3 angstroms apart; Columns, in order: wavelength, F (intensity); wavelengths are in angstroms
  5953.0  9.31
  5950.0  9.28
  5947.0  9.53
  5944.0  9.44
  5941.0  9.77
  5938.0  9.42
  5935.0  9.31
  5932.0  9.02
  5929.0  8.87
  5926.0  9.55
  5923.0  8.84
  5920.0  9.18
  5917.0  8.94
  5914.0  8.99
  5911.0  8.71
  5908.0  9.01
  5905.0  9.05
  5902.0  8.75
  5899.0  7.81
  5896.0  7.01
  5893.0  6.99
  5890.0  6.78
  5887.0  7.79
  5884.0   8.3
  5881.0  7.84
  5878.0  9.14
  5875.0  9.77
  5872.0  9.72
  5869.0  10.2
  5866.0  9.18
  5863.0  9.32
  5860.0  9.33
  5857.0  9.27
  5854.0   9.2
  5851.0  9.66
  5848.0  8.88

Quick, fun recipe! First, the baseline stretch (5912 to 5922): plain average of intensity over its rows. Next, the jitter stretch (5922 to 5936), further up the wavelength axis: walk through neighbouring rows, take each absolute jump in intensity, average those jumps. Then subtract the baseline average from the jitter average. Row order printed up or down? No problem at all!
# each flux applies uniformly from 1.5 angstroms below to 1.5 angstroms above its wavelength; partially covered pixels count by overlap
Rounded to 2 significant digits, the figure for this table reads -8.6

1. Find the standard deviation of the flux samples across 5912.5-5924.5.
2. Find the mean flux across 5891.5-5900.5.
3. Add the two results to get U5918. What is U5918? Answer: 7.4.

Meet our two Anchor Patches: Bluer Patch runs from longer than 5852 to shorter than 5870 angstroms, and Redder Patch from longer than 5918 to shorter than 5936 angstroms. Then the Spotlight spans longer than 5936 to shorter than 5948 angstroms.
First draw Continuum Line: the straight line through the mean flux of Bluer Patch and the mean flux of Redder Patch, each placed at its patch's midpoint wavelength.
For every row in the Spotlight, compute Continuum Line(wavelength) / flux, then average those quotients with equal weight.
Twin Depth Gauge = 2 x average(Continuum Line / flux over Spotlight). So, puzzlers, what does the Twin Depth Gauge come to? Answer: 1.90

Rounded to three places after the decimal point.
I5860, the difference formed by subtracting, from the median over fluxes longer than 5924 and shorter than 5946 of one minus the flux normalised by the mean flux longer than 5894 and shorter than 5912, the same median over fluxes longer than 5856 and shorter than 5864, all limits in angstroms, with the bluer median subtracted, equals -0.012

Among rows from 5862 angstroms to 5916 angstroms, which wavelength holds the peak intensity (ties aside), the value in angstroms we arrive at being 5869.0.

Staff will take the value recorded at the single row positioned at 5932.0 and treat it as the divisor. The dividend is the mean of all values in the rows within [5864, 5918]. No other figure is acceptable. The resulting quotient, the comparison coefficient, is 0.95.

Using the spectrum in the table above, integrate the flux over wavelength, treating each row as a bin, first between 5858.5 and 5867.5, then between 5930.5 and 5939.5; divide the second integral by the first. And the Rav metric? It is 1.00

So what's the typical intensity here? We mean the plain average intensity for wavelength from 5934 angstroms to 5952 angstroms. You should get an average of 9.46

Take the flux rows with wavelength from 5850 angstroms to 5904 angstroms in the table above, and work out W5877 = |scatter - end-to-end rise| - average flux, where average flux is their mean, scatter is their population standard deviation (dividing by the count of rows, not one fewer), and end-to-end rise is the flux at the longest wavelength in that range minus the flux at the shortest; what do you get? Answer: -6.7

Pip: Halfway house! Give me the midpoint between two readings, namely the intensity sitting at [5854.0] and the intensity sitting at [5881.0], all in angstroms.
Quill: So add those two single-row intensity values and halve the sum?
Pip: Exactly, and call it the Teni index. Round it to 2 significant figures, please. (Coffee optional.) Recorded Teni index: 8.5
